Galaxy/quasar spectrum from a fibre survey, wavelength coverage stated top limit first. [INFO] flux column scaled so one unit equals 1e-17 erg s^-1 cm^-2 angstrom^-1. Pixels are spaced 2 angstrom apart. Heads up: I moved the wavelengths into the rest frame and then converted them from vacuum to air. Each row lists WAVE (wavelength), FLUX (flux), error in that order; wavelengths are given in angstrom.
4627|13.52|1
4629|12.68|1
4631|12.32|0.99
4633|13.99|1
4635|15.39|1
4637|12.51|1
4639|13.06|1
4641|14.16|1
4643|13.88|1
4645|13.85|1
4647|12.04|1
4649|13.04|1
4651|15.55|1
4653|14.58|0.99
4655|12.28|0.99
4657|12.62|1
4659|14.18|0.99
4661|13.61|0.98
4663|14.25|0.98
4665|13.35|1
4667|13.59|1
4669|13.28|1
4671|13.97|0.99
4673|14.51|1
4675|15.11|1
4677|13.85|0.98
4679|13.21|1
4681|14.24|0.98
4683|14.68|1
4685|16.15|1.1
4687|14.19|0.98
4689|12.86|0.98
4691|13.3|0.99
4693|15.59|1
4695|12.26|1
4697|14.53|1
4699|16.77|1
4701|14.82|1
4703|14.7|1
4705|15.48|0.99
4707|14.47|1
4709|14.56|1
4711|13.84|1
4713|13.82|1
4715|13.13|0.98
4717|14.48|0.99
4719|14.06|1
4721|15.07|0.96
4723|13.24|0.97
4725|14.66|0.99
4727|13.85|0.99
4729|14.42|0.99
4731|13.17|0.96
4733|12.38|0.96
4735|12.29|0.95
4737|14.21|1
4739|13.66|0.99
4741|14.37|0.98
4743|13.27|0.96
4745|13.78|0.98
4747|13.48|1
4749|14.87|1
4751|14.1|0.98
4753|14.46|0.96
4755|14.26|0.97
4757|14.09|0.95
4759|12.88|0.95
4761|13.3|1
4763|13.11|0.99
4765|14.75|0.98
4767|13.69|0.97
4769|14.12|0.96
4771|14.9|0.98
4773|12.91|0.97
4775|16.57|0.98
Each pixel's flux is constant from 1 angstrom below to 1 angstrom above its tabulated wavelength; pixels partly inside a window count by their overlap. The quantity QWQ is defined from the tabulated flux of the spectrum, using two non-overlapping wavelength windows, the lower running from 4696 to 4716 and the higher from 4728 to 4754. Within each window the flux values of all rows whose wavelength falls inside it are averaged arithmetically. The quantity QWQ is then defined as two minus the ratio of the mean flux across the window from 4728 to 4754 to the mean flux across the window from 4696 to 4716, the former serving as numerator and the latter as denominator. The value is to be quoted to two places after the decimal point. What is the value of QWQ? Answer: 1.06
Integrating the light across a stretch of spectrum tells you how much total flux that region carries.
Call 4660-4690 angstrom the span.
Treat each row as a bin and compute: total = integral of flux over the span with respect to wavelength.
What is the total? 422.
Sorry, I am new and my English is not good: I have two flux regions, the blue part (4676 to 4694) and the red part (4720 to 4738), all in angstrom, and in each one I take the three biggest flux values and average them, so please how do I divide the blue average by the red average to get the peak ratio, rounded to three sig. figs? 1.05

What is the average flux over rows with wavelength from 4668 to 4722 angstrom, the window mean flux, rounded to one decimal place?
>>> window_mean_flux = 14.3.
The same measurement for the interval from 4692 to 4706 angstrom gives 14.9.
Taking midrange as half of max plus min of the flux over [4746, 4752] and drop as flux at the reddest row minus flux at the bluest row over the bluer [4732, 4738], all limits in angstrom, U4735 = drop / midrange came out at 0.13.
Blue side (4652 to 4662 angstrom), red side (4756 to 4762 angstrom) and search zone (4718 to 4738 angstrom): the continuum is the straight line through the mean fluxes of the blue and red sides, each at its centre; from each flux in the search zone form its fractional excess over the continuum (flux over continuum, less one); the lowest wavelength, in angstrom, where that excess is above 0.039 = 4719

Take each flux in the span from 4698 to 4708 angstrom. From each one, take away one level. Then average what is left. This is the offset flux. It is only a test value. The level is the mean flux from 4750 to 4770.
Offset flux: 1.4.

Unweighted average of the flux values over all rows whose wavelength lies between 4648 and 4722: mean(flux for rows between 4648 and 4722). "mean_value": 14.2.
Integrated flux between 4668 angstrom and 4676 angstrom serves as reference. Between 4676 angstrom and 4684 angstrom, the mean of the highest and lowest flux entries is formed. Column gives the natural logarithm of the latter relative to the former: -2.10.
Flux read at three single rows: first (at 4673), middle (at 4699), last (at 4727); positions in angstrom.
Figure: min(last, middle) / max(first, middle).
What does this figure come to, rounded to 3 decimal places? 0.826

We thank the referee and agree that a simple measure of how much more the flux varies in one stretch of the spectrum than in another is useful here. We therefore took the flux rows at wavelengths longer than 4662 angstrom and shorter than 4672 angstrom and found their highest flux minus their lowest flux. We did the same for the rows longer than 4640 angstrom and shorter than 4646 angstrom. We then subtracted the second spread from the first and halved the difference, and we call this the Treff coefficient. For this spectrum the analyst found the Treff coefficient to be 0.33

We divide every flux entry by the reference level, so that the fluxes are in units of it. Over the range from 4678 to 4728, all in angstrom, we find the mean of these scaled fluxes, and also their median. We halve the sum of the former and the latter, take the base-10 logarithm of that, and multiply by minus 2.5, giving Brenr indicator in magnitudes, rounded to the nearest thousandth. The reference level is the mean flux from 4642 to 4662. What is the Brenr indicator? -0.065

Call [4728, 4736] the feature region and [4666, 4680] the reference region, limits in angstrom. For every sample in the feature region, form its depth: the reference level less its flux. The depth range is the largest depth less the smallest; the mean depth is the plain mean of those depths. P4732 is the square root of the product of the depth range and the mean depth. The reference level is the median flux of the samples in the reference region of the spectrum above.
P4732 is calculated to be 1.29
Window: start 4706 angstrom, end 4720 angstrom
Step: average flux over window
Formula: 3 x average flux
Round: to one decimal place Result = 42.2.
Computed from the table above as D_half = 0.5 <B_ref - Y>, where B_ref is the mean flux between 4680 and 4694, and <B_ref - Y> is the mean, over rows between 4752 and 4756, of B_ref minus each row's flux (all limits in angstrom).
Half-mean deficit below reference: 0.0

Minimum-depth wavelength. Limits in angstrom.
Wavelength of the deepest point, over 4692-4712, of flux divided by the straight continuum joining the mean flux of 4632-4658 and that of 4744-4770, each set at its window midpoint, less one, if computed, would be 4695 angstrom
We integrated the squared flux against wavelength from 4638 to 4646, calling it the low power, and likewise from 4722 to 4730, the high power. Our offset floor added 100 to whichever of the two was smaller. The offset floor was 1611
